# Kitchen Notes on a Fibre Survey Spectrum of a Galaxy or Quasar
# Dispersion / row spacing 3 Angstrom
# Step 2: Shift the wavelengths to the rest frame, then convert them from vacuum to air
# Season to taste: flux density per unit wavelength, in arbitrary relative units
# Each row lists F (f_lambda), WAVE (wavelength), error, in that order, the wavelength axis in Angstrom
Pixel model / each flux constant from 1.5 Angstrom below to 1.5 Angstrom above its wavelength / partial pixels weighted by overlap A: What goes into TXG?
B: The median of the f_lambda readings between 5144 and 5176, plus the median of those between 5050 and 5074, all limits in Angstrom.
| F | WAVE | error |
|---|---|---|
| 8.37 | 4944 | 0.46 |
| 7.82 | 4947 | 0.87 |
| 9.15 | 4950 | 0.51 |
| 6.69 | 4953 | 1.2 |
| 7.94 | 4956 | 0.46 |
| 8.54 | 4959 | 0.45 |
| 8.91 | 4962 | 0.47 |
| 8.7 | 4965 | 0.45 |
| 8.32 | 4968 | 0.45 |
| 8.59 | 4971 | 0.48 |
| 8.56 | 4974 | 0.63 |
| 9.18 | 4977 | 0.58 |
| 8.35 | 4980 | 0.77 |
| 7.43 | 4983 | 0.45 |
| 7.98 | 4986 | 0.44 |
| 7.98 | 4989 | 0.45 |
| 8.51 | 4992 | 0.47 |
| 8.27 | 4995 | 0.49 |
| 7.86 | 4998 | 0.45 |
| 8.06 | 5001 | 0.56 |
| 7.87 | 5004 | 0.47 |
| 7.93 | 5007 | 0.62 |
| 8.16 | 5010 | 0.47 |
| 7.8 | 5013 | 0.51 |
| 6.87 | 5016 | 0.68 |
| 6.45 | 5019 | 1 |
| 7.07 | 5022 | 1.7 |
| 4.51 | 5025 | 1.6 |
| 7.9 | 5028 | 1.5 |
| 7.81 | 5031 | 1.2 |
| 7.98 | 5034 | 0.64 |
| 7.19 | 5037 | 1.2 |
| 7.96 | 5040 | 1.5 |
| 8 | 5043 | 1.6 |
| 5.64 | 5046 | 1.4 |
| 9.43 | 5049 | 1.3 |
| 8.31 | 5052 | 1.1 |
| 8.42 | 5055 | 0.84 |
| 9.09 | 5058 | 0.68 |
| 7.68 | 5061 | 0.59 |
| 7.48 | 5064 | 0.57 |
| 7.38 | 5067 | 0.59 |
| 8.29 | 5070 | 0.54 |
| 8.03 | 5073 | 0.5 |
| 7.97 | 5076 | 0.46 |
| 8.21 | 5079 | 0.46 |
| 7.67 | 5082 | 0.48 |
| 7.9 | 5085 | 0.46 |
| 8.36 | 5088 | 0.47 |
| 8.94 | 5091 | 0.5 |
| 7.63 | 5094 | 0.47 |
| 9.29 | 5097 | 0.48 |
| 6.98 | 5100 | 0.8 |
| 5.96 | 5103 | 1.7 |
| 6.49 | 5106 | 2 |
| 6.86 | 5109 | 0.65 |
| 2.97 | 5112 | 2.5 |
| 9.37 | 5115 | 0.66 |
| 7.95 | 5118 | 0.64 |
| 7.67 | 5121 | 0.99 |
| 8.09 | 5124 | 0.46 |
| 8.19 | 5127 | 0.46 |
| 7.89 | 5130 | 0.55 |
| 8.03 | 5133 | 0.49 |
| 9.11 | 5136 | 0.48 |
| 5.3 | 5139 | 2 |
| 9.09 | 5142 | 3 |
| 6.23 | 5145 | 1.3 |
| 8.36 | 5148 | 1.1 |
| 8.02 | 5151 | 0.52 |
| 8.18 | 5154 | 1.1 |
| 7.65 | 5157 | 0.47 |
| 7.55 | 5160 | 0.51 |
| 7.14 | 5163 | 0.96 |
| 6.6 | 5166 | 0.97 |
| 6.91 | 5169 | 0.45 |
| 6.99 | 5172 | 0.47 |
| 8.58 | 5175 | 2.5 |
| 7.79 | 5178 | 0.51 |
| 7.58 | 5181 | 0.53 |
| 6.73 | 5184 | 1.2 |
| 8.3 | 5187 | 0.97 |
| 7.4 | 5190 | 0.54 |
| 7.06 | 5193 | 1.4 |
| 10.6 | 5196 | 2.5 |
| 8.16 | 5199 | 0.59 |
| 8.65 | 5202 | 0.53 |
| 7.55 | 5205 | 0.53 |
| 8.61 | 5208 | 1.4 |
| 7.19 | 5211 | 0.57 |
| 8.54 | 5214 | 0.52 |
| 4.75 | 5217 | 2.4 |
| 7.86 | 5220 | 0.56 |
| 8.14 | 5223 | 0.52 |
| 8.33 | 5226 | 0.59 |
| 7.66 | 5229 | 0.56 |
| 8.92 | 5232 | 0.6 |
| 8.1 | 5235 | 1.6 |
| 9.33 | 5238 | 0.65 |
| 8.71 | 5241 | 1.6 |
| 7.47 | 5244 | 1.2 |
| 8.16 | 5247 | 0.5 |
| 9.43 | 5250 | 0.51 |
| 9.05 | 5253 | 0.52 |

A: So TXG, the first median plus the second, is 15.7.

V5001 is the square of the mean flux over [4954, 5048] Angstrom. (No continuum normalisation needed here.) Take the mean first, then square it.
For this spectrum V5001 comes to 61.1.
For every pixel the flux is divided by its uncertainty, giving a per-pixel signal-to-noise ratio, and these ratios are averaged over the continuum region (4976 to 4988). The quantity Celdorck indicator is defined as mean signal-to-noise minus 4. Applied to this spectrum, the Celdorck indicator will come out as 11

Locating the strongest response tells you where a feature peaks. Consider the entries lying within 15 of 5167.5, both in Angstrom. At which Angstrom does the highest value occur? 5175 Angstrom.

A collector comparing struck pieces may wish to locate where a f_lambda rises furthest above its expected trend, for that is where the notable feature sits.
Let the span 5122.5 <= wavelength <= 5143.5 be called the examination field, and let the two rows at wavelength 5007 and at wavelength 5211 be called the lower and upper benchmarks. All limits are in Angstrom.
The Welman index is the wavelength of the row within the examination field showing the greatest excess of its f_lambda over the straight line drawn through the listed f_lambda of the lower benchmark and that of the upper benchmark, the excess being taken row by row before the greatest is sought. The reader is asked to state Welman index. 5142 Angstrom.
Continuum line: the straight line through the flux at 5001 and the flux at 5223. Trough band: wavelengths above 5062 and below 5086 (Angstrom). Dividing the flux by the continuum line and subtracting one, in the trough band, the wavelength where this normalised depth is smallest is 5067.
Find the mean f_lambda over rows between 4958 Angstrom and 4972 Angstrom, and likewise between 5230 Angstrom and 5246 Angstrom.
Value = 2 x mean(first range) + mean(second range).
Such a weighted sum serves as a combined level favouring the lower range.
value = 25.7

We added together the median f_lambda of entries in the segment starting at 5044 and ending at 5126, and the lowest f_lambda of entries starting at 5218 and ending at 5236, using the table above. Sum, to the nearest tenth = 15.6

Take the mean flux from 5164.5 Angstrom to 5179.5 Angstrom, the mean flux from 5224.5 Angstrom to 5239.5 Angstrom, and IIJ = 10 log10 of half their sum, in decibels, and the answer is 8.99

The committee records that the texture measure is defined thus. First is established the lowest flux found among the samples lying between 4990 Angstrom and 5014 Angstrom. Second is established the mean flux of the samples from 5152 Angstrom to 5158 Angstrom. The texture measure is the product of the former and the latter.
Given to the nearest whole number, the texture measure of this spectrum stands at 62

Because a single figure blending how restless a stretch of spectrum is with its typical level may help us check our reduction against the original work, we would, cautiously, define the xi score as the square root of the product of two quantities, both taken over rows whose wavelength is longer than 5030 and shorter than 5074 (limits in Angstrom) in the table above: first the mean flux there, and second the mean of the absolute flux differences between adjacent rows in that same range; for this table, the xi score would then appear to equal 2.68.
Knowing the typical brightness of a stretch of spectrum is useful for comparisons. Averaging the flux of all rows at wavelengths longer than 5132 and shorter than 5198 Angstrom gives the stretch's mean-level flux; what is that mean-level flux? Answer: 7.69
